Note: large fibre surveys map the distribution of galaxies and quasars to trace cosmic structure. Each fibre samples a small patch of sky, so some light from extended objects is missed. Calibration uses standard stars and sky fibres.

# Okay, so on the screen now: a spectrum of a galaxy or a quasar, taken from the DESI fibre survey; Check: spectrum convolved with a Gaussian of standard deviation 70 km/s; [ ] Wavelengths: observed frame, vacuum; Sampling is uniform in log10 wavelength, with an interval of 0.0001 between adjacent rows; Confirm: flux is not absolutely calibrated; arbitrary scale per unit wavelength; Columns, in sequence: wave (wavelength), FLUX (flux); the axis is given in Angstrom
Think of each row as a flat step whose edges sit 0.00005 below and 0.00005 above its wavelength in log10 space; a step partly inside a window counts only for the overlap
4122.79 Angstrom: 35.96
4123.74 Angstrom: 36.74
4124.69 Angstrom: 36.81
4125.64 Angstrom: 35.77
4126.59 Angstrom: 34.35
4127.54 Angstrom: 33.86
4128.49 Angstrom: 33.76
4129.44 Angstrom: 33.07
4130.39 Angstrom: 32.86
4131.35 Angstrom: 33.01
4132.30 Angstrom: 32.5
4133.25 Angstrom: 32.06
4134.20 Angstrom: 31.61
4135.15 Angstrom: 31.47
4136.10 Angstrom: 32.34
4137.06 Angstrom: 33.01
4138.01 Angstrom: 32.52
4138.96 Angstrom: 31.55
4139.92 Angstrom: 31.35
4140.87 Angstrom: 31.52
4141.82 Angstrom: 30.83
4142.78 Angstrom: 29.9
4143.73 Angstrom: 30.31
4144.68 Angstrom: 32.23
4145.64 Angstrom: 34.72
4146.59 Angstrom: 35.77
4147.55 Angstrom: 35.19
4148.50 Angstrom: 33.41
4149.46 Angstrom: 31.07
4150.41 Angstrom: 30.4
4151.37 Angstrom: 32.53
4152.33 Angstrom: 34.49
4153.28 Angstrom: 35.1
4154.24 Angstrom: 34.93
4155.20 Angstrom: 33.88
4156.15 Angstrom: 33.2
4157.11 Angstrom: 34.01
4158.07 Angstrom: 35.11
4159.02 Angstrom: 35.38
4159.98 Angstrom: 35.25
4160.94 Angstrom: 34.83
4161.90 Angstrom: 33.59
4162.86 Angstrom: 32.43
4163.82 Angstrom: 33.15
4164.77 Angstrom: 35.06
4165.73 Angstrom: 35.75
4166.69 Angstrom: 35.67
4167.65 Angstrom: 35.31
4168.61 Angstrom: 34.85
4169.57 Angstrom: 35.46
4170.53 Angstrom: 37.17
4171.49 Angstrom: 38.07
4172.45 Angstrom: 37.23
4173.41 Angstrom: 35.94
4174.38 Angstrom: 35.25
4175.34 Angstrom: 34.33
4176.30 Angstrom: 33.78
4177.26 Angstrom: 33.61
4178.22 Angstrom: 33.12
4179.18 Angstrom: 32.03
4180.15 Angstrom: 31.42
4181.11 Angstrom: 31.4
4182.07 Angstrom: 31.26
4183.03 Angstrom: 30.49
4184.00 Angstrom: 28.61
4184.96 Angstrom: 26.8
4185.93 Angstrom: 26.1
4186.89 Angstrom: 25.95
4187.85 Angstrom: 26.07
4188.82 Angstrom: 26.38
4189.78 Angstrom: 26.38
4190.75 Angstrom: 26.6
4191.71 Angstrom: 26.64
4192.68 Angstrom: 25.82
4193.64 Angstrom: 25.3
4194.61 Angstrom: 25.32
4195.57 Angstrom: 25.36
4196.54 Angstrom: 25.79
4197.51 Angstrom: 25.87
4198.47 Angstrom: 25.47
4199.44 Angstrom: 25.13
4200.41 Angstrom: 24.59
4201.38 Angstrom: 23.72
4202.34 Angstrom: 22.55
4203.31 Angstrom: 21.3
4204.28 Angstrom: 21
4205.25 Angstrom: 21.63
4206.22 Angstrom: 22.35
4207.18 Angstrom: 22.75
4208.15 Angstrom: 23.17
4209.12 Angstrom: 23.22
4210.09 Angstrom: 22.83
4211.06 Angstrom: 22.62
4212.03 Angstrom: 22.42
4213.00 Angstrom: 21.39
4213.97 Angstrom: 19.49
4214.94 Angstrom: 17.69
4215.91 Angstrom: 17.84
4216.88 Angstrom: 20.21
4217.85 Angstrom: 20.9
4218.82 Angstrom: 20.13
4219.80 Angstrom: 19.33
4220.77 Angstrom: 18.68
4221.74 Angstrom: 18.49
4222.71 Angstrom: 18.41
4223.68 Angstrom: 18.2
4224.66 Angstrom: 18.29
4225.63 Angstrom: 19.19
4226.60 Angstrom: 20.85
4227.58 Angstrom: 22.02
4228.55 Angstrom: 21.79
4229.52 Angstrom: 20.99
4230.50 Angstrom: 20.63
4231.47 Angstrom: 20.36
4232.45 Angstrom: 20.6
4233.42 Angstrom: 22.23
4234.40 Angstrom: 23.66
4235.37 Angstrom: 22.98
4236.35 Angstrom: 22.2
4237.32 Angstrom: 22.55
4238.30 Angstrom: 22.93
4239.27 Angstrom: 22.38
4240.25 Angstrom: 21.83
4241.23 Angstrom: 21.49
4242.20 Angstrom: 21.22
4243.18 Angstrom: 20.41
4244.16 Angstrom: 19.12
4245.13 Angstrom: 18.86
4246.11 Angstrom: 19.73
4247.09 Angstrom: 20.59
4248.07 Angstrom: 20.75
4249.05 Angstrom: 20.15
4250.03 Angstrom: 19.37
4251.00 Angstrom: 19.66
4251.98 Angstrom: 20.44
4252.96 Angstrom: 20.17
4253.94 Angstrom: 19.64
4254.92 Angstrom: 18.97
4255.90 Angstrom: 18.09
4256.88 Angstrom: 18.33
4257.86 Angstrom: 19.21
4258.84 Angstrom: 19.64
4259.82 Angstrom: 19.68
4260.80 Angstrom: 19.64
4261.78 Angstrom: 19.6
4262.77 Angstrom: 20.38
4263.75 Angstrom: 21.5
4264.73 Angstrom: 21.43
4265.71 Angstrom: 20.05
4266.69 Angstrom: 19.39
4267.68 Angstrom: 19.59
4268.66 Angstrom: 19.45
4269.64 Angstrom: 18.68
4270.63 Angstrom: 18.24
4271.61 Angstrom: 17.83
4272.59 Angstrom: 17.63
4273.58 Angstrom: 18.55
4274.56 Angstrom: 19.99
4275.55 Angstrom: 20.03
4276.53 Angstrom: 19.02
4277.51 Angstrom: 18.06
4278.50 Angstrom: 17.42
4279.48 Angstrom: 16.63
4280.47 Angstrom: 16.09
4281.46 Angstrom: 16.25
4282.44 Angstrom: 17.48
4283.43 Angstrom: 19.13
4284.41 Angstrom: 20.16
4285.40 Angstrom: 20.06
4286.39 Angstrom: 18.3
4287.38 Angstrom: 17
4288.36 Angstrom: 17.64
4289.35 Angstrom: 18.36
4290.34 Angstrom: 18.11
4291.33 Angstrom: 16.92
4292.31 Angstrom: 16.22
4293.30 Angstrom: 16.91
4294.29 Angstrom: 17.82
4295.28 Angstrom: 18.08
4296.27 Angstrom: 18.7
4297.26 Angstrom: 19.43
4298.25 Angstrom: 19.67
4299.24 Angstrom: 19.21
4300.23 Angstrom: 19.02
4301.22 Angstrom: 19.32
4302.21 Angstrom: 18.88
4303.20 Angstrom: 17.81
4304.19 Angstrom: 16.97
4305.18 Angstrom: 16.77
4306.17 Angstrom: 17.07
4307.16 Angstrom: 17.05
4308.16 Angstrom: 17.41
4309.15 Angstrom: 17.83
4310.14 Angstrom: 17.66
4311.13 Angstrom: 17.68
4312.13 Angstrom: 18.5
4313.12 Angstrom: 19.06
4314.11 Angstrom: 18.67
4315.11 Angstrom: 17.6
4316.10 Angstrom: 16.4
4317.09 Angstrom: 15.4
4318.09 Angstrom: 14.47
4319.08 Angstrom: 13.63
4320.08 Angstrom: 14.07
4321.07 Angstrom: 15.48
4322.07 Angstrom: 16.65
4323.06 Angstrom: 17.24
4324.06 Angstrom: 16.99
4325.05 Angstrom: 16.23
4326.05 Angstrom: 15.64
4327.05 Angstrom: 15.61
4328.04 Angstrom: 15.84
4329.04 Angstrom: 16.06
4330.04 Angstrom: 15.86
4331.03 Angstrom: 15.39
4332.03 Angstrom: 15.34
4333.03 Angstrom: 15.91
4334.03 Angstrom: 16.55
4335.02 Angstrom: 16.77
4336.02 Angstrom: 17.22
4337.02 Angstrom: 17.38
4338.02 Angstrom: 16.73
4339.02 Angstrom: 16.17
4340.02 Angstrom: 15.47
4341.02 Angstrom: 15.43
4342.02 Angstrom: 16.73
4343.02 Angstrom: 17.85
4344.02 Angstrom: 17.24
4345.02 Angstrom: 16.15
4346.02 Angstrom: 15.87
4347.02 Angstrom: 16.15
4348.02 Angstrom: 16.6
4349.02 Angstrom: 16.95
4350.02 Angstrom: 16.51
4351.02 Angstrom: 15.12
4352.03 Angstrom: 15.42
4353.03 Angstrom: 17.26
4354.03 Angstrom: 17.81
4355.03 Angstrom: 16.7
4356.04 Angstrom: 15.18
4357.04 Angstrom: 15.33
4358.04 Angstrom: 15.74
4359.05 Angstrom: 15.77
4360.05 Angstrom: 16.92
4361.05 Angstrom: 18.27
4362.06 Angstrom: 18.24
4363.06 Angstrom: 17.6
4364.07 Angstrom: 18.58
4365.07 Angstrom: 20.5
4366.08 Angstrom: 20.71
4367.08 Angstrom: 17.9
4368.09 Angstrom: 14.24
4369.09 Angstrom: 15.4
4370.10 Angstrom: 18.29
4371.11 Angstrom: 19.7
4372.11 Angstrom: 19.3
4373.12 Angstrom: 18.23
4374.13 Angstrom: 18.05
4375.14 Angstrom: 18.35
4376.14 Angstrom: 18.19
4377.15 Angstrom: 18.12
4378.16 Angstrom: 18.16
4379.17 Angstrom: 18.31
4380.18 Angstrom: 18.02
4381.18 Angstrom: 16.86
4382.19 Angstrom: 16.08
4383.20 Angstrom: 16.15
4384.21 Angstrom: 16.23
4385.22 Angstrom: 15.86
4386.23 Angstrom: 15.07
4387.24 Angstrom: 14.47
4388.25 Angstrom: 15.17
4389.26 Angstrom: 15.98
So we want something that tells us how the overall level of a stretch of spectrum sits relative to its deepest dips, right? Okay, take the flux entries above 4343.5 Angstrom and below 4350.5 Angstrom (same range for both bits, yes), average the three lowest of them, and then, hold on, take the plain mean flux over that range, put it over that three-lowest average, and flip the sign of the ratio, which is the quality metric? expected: -1.03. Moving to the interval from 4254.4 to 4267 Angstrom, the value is -1.07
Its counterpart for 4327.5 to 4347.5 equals -1.06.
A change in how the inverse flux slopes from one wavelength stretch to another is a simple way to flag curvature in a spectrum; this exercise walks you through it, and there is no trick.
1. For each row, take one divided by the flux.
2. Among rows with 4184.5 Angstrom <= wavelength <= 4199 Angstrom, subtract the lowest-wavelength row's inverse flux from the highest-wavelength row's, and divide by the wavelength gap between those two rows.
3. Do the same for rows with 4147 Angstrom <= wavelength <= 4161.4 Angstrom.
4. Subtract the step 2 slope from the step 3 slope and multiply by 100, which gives -0.01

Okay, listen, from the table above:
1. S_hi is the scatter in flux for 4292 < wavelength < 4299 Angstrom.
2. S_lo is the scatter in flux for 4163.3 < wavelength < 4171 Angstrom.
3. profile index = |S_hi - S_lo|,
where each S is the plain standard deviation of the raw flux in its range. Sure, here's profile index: 0.1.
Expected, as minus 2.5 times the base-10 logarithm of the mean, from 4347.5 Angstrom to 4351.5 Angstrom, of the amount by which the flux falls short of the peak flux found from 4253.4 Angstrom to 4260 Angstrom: -1.3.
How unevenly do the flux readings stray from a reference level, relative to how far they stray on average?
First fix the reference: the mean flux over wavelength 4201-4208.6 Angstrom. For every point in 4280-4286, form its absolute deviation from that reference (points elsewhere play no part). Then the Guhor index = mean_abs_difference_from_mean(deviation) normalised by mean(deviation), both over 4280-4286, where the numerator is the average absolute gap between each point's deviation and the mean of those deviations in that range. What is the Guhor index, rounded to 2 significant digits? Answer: 0.39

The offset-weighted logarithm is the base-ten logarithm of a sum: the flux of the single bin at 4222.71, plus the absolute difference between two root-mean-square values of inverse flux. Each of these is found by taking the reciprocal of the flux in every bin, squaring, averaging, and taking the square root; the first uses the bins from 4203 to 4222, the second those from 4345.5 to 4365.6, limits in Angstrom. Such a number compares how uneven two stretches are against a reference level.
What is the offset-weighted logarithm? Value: 1.27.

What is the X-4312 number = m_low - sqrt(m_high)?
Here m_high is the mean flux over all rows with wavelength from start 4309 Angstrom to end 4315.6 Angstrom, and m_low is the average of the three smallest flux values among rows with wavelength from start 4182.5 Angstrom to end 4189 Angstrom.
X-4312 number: 21.8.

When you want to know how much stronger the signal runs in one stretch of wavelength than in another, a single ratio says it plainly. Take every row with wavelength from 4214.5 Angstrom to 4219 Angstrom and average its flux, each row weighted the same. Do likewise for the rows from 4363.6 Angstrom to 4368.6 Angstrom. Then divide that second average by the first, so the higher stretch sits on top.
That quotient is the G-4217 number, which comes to 0.95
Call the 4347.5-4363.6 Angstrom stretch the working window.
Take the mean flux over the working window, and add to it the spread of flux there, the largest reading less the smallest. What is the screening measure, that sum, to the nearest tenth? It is 19.7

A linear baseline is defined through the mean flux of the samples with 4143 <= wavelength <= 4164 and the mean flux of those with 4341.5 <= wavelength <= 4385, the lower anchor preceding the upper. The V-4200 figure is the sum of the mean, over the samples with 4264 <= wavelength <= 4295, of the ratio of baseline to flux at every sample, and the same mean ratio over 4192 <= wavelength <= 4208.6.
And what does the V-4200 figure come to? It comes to 2.56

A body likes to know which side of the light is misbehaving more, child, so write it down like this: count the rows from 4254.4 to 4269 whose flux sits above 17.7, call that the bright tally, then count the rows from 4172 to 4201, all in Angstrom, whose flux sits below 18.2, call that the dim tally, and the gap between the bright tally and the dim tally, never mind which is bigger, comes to 15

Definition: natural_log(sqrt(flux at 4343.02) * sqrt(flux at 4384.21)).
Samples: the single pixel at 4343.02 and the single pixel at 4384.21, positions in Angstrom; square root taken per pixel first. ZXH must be 2.83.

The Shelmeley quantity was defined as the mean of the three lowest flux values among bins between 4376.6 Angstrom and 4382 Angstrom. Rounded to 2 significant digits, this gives 18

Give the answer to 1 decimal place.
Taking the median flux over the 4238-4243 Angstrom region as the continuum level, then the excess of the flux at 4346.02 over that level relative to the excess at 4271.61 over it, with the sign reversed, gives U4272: -1.5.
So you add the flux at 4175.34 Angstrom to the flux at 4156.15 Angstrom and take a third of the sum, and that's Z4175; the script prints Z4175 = 23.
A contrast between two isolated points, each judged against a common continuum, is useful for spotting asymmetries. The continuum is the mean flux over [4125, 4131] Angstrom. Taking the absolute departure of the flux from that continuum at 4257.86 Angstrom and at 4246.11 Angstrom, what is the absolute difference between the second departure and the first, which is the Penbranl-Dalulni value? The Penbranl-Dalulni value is 0.5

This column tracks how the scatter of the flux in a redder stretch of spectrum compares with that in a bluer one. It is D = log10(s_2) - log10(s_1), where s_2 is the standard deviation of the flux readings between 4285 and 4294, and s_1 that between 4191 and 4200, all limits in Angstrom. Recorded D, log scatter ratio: 0.40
